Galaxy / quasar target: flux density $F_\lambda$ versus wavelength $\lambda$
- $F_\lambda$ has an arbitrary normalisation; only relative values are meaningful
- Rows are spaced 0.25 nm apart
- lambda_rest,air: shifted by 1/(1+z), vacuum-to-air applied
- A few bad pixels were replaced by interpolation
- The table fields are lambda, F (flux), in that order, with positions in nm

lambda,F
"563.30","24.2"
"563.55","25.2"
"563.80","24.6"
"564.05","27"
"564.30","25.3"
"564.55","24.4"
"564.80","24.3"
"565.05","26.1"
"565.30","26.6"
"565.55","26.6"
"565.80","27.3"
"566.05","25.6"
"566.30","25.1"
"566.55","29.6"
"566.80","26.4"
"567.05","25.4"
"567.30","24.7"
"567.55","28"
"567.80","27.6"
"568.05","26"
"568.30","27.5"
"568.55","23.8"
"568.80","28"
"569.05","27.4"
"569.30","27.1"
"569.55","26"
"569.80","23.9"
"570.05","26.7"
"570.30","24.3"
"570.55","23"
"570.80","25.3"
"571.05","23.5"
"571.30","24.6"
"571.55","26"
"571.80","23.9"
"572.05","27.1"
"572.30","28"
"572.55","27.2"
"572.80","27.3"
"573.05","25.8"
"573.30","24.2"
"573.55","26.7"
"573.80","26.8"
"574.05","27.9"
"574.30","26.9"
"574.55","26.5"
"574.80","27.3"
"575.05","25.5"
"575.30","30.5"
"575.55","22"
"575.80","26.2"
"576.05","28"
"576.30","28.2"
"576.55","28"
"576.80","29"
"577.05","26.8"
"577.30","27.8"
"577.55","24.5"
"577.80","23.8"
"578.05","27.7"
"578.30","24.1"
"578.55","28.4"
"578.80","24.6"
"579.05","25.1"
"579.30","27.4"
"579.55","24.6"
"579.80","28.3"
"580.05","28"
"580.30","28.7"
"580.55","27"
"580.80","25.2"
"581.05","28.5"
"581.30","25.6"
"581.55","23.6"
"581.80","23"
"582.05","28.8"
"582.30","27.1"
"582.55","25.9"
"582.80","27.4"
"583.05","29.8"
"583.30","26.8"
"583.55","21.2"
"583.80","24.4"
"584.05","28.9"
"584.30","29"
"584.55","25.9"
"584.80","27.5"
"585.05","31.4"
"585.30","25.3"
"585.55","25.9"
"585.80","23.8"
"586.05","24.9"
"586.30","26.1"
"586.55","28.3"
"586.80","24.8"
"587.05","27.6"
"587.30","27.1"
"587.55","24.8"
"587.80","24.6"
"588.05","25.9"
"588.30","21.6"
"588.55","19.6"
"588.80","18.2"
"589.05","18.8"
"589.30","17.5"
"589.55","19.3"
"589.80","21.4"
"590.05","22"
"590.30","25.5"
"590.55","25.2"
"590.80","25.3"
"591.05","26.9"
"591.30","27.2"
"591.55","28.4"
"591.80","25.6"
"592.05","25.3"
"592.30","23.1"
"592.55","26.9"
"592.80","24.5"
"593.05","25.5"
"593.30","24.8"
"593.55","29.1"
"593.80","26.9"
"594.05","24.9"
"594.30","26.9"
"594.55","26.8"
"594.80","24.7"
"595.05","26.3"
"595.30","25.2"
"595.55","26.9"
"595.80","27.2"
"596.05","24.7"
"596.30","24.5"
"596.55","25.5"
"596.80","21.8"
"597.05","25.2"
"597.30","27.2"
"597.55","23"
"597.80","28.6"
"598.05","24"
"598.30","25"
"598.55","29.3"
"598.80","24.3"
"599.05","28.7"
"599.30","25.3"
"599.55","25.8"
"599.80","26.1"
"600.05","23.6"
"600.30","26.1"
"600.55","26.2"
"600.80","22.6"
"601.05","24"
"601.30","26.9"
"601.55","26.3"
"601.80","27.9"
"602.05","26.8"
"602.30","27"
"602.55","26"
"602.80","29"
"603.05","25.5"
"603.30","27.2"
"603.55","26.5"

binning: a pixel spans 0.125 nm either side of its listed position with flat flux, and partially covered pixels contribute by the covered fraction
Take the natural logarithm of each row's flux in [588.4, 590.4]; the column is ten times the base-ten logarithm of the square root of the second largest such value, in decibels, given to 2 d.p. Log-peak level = 2.45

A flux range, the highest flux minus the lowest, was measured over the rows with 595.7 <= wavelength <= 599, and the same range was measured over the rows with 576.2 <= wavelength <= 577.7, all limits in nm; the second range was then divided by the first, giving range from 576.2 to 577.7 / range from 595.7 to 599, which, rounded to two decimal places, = 0.60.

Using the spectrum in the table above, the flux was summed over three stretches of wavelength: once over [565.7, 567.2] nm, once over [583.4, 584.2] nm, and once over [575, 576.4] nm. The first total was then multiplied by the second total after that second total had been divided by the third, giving 74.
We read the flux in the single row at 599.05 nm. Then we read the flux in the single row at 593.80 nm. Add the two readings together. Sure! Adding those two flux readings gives 56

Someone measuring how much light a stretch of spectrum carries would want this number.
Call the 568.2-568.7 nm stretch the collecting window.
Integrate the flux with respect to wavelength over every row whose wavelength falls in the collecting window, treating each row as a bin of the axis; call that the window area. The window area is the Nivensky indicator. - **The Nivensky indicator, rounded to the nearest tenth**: 12.8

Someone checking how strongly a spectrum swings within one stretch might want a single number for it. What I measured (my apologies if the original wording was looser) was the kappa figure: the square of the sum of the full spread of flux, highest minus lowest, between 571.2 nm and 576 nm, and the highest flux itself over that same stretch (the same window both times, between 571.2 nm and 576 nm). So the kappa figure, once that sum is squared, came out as 1521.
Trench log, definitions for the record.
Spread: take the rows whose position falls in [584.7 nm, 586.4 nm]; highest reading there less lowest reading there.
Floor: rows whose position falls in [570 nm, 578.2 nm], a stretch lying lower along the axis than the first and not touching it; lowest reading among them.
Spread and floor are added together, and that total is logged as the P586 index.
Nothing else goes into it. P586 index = 29.6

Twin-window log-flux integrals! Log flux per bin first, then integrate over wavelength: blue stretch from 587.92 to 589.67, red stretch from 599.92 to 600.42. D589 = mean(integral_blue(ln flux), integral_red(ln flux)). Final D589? 3.4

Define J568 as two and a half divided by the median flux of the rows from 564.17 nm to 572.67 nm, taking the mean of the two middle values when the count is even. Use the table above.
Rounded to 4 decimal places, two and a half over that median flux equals 0.0962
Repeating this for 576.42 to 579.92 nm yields 0.0923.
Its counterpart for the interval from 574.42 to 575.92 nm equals 0.0949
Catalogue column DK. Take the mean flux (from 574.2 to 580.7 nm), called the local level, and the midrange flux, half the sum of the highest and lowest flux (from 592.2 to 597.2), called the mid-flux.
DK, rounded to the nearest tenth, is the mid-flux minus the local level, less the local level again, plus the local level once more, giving -1.3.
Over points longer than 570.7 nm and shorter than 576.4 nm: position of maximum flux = 575.30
